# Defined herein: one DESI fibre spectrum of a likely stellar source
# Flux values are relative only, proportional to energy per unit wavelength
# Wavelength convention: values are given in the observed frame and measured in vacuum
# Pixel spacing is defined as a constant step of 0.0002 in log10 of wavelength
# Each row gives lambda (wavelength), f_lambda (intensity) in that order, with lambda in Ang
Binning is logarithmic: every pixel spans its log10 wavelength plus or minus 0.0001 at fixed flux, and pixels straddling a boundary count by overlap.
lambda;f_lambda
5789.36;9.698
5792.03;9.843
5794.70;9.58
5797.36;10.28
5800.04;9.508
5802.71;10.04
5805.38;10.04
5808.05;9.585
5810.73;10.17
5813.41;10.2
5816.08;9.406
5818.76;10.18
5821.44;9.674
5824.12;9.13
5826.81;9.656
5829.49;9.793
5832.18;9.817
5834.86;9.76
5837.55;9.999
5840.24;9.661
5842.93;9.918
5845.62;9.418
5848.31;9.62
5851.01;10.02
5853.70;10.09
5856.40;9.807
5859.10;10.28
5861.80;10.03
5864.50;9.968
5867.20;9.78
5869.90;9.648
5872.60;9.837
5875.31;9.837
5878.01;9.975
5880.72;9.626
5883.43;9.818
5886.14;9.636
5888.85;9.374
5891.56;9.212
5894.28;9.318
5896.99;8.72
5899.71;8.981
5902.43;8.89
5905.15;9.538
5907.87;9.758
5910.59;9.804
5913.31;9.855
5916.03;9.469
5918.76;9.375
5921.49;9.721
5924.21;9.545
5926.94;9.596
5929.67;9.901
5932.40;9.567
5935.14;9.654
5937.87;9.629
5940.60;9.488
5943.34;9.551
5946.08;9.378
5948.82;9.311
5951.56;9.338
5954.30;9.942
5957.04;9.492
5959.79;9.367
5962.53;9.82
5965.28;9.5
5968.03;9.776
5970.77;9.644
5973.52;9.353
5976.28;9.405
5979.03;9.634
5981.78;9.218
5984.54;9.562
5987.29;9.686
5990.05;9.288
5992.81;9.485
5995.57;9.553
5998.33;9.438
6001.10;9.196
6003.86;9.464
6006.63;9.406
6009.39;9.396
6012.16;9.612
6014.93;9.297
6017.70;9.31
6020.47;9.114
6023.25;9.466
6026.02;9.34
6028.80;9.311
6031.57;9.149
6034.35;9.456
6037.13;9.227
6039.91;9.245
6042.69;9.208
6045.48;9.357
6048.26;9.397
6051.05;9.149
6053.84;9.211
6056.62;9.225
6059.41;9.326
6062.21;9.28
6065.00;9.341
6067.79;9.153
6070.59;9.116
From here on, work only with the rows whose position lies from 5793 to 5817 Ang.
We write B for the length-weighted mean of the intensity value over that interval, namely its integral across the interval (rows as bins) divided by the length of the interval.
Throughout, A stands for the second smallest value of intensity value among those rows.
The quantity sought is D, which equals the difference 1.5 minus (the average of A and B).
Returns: -8.19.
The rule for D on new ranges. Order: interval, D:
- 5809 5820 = -8.57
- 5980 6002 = -7.83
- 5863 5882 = -8.23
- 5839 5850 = -8.14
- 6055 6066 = -7.79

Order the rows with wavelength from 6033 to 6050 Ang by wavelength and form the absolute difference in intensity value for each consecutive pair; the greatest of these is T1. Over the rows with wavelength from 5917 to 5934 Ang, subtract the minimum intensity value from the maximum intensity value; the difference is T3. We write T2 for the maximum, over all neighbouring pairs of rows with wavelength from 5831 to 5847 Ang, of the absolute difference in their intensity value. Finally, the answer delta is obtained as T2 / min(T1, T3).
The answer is 2.18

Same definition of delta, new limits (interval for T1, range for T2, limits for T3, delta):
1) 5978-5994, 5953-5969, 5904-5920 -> 1.09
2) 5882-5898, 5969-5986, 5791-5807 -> 0.70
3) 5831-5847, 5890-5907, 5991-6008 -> 1.82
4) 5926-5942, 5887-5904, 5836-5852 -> 1.79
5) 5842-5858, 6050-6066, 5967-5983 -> 0.20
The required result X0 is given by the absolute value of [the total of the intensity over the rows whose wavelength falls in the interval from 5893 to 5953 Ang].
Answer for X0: 208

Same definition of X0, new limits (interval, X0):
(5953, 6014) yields 209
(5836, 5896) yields 215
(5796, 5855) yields 216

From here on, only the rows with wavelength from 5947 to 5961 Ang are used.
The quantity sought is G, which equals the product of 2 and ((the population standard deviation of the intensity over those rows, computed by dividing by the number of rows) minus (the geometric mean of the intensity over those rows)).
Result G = -18.5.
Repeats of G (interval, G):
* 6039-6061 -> -18.4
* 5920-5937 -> -19.1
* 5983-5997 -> -18.8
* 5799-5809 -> -19.1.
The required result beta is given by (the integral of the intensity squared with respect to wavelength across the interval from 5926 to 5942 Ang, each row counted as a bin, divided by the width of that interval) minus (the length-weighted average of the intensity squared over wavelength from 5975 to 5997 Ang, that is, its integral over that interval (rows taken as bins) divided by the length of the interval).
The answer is 3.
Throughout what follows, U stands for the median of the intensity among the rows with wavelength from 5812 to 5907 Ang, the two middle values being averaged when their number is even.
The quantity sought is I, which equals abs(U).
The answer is 9.76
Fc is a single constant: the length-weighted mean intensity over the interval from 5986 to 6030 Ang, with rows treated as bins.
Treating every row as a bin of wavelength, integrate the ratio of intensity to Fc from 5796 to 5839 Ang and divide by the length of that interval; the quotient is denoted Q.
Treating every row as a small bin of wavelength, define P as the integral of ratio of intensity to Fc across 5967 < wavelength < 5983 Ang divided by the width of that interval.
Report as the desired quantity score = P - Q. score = -0.03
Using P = 1.01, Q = 1.05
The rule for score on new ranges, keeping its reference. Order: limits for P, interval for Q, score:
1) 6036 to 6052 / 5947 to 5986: -0.03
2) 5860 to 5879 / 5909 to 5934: 0.02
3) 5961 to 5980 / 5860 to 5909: 0.00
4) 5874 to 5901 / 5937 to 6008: 0.00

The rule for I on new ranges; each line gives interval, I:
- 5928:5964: 9.55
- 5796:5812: 10.04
